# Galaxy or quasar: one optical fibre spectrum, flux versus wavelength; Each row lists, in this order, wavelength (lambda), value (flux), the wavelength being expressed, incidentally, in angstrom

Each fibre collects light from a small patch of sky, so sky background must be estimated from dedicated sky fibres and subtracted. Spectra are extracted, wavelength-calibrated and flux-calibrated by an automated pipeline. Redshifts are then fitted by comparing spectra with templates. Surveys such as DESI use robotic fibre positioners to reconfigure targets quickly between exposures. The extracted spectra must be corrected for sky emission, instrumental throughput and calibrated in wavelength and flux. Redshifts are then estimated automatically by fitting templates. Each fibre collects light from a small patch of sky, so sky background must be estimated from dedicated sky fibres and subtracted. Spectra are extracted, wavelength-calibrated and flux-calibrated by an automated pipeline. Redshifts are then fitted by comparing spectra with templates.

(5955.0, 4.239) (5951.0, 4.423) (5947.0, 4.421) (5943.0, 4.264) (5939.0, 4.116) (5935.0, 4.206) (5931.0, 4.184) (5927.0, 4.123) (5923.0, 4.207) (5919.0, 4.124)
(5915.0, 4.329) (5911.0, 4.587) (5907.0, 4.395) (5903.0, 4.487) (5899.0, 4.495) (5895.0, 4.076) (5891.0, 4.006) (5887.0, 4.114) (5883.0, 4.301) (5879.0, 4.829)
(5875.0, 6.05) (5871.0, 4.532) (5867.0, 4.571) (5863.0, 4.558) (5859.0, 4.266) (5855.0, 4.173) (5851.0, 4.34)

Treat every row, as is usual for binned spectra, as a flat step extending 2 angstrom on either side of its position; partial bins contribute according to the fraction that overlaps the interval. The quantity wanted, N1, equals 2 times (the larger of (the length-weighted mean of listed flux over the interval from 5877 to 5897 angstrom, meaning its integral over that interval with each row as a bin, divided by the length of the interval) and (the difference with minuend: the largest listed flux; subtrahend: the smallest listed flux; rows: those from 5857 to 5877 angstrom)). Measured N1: 8.53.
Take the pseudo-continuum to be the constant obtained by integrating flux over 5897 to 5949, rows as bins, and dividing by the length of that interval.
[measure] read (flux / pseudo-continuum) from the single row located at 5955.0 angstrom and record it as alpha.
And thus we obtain 0.99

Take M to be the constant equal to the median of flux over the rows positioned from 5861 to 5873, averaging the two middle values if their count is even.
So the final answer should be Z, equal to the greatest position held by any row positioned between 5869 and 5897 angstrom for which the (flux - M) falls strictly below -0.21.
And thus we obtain 5895.0 angstrom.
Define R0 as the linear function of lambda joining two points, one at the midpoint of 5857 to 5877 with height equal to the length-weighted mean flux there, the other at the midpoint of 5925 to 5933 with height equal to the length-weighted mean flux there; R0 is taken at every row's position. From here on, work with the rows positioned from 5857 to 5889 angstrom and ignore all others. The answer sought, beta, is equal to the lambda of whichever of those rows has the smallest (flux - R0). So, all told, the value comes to 5859.0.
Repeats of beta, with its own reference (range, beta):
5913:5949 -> 5919.0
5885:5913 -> 5891.0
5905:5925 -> 5919.0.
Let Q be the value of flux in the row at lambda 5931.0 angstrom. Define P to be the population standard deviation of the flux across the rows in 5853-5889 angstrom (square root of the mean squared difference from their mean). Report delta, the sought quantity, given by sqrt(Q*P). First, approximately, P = 0.56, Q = 4.184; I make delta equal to 1.5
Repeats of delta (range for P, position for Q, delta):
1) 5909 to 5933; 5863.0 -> 0.9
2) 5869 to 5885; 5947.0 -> 1.7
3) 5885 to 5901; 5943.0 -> 0.9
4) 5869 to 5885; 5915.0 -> 1.7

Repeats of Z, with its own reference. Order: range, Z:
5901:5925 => 5923.0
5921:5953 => 5943.0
